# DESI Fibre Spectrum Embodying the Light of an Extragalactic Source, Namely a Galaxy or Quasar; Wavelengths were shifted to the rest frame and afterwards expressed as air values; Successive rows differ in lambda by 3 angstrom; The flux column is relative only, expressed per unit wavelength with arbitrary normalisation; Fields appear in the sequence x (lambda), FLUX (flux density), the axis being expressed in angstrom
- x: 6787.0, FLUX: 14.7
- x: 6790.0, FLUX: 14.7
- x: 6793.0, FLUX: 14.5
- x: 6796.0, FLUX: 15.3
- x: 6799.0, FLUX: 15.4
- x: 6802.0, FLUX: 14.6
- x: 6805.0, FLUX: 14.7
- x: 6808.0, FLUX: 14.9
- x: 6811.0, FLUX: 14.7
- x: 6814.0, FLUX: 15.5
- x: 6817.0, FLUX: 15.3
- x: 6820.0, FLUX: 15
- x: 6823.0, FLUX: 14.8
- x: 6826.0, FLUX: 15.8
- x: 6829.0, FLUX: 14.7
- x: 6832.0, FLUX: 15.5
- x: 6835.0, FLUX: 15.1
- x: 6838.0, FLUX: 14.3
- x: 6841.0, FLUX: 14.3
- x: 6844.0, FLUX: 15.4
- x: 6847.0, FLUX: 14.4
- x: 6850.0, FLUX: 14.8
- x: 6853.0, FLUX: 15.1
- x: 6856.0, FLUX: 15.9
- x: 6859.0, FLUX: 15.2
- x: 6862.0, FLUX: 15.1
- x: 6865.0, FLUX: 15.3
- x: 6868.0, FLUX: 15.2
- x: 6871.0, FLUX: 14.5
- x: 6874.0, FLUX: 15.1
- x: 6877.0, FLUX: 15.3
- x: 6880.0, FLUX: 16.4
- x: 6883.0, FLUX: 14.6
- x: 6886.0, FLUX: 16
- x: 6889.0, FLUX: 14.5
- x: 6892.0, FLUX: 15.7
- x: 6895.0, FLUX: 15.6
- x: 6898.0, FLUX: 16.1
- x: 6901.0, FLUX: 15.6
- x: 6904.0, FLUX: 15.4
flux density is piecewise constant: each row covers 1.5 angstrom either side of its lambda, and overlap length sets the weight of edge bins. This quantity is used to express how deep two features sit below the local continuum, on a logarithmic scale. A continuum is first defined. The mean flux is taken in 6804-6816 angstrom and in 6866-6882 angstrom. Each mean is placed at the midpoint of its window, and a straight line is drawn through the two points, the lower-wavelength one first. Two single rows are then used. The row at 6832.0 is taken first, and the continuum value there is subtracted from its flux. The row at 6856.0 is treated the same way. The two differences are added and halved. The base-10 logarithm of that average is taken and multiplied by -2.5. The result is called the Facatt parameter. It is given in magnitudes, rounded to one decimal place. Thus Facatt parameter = 0.6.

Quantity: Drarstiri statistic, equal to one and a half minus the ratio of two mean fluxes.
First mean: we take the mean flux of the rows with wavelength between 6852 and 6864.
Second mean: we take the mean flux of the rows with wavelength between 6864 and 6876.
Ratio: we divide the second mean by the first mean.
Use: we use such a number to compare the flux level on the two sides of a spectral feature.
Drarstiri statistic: 0.520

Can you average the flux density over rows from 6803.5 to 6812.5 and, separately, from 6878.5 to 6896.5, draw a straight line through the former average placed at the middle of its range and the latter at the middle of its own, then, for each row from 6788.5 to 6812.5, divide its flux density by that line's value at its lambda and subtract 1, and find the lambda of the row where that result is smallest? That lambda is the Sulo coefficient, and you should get 6793.0 angstrom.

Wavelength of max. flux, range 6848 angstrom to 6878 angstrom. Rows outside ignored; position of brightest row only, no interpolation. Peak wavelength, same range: 6856.0 angstrom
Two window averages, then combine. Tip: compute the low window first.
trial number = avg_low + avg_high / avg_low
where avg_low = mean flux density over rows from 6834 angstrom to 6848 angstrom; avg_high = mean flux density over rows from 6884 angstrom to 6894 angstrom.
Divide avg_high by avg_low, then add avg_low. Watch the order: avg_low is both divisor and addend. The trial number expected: 15.7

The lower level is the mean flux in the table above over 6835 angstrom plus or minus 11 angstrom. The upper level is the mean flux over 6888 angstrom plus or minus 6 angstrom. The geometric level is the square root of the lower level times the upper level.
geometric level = 15.1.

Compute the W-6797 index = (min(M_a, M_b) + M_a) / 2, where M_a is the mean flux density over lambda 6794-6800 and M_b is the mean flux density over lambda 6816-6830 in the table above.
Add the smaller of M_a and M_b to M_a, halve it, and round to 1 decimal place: 15.2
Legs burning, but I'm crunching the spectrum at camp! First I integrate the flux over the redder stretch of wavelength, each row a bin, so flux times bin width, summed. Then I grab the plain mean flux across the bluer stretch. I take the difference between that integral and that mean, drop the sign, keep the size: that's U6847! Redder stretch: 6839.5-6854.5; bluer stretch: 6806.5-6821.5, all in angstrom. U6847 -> 207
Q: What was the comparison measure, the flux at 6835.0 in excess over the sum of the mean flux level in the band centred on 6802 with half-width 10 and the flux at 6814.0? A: -15.3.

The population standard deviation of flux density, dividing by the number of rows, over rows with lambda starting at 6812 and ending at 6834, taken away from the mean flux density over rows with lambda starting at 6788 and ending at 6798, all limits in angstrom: 14.5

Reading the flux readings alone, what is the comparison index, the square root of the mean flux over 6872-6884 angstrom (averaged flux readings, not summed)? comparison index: 3.92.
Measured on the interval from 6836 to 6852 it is 3.83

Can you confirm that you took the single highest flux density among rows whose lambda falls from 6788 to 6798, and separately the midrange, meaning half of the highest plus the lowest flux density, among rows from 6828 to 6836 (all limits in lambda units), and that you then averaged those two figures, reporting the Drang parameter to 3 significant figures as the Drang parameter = 15.2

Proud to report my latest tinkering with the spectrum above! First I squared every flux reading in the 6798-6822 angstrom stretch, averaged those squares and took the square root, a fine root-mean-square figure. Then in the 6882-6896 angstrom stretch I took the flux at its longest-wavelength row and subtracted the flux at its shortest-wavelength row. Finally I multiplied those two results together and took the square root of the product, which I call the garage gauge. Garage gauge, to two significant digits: 3.9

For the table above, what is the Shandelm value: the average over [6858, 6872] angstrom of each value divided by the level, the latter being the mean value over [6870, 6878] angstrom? 1.01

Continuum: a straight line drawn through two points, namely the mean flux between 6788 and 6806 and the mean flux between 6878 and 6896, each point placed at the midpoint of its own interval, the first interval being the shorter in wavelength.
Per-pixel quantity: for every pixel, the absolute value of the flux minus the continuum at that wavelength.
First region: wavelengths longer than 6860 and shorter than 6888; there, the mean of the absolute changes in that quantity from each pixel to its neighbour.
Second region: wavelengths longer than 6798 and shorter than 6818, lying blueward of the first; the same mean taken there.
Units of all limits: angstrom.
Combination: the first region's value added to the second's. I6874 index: 0.59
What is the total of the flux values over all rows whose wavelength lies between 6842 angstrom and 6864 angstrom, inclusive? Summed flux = 106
